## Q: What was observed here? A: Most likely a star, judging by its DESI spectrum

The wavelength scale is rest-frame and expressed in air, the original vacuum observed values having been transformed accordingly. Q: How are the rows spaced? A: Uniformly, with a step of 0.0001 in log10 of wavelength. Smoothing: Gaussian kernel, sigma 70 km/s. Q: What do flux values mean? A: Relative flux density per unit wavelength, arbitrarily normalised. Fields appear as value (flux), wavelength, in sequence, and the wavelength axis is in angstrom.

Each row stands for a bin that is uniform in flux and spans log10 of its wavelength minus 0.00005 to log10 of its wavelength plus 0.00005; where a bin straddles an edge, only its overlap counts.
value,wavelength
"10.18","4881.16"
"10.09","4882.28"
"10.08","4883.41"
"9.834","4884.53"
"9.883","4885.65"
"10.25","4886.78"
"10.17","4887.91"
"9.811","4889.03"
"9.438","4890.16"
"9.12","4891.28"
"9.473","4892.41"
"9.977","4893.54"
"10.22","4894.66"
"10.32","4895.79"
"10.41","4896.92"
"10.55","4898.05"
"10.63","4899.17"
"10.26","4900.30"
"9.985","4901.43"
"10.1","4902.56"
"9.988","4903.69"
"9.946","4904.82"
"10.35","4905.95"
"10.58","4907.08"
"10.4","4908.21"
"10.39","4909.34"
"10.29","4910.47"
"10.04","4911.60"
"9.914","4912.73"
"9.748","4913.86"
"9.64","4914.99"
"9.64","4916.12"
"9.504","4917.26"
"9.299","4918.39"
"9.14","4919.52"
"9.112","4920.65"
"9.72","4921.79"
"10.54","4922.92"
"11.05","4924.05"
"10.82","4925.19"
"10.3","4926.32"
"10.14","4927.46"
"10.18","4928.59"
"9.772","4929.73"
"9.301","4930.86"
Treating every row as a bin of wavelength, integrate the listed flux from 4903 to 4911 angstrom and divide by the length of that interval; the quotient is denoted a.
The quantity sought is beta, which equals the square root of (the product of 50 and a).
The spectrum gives 22.7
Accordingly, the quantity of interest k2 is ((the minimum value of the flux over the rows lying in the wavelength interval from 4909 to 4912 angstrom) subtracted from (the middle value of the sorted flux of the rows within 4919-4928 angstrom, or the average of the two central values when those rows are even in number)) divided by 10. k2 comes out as 0.02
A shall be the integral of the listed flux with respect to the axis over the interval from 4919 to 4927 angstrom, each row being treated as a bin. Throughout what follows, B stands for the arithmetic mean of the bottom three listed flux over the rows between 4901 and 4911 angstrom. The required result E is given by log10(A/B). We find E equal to 0.91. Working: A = 81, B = 10.0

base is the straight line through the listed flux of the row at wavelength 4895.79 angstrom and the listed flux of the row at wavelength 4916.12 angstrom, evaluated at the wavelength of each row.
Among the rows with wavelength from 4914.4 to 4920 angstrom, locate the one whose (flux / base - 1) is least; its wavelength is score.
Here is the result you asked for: 4919.52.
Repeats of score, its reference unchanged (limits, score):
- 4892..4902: 4892.41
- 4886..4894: 4891.28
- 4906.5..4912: 4911.60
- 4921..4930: 4921.79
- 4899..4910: 4901.43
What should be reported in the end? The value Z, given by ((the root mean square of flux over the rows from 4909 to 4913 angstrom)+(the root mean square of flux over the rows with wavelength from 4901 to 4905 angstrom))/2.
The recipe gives 10.1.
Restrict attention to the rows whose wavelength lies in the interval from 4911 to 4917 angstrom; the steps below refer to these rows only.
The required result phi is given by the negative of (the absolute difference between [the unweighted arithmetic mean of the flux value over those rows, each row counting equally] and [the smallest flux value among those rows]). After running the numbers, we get -0.16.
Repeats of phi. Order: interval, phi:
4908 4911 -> -0.07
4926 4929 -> -0.07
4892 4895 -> -0.42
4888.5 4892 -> -0.34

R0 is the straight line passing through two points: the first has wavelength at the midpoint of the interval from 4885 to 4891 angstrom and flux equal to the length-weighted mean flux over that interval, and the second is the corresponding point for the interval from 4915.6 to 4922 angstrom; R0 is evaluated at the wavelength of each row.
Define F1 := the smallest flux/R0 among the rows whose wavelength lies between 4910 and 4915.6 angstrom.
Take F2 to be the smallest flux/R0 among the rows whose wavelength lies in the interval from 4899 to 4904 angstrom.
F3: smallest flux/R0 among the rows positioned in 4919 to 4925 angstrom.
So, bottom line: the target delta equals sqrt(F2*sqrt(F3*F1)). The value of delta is 1.02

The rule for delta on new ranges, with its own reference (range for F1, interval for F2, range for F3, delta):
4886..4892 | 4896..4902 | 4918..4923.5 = 0.99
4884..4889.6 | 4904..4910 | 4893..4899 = 1.02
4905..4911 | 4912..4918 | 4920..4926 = 1.02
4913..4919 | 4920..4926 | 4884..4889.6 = 0.98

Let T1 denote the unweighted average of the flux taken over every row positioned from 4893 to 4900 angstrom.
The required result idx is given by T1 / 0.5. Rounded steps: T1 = 10.4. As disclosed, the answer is 20.7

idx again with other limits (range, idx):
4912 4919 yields 19.2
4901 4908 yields 20.3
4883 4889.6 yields 20.0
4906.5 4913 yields 20.5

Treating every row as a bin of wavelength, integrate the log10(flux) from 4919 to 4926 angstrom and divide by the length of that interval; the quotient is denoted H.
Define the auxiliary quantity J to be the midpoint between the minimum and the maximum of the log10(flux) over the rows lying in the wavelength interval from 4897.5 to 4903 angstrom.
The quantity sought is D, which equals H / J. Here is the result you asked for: 0.99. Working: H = 1.00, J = 1.013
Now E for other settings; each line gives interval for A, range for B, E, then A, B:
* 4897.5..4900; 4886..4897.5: 0.45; 26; 9.3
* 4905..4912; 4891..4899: 0.88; 72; 9.5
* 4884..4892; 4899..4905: 0.89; 78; 10.0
